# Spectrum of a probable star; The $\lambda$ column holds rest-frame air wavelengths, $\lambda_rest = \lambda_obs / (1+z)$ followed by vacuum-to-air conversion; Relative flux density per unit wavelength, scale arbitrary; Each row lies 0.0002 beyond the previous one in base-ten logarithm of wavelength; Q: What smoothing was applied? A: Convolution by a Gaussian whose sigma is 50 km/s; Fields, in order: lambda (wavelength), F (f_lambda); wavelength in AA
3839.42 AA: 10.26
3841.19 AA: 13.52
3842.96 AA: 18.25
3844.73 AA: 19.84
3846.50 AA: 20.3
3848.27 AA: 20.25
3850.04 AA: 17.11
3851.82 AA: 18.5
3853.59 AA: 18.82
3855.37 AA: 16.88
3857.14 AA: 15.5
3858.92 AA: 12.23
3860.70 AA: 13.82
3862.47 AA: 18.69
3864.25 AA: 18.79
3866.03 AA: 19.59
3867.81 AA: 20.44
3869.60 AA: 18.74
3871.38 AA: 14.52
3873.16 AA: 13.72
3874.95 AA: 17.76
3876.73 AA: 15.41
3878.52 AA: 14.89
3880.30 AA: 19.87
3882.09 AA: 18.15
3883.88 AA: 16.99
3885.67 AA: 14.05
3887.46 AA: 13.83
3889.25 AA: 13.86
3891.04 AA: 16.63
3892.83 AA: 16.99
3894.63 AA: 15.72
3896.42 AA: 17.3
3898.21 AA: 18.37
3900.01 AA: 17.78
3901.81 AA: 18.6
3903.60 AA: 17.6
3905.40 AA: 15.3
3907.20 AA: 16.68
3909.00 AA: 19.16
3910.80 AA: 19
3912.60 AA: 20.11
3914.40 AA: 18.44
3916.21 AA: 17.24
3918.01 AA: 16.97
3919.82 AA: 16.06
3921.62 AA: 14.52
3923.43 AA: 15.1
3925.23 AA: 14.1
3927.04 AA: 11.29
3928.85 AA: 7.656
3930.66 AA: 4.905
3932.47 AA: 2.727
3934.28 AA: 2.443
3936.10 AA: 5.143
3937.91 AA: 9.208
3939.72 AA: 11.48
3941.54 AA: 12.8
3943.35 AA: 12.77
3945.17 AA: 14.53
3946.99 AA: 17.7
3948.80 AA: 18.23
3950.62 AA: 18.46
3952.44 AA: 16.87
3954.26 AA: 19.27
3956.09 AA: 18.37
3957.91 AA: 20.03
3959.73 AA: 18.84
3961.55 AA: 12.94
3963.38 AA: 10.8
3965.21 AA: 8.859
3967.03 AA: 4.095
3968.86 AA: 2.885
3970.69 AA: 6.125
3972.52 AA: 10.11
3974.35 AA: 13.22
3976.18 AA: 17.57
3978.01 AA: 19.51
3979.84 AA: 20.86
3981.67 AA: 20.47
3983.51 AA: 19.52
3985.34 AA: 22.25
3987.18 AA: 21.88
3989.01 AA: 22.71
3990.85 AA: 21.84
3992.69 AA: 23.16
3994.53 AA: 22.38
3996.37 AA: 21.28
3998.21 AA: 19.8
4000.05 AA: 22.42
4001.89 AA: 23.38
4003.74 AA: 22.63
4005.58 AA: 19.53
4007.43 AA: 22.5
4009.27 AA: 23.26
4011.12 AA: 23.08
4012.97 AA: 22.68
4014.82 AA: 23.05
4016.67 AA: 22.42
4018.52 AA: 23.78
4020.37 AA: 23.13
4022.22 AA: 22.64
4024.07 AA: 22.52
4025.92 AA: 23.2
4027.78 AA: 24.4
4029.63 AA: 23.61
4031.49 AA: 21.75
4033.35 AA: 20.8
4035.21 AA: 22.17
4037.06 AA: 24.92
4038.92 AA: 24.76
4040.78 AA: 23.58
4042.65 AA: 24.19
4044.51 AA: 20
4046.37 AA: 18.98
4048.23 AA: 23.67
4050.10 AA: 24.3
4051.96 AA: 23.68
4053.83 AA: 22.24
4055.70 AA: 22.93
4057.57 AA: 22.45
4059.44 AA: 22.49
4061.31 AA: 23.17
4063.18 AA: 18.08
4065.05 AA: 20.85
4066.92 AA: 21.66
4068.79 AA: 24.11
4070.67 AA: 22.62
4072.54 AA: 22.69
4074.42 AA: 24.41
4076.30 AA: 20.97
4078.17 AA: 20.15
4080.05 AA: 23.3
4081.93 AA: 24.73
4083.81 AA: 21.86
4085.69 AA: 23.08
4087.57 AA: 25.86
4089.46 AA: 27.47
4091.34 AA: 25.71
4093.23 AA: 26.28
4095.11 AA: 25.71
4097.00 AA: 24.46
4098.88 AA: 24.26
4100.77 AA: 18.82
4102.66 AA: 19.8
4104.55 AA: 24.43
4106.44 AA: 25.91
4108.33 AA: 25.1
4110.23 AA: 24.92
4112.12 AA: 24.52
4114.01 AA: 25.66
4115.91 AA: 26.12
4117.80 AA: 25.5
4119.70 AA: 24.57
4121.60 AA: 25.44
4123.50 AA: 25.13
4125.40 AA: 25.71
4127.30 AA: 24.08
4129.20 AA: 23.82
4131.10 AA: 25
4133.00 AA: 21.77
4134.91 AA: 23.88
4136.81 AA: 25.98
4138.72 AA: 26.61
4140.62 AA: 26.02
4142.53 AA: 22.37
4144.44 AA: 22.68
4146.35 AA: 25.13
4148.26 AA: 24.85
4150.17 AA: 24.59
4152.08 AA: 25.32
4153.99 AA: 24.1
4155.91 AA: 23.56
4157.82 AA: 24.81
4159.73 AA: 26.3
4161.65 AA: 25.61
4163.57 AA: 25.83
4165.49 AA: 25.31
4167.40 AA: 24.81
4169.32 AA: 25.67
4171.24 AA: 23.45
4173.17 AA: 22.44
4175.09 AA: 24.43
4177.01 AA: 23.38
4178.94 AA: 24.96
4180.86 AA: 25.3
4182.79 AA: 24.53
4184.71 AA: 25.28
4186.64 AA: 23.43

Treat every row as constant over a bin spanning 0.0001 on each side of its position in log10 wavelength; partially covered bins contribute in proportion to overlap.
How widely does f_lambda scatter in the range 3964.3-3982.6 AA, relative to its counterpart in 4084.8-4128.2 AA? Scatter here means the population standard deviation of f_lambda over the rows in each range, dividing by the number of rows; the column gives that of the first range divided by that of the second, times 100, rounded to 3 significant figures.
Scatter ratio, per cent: 347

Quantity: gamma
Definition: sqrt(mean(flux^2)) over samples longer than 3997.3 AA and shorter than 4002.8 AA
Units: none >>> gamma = 22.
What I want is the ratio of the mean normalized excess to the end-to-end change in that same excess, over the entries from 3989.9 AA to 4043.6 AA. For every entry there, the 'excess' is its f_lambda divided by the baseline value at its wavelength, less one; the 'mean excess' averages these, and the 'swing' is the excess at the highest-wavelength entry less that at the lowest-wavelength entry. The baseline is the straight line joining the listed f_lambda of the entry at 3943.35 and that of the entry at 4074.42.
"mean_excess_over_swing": -1.1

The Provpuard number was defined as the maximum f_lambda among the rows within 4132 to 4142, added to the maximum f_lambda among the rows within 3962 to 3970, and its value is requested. 37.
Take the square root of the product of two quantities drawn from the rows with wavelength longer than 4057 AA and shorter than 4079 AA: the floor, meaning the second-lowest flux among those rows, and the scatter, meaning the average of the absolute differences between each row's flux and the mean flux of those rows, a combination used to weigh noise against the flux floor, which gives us 5.2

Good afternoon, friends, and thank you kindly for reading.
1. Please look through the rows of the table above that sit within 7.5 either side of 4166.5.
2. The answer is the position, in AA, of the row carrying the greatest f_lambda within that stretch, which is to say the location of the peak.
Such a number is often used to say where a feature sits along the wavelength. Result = 4159.73 AA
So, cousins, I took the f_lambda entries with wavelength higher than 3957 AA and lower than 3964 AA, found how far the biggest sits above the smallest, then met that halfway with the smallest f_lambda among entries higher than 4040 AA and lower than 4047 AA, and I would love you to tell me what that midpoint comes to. 14.1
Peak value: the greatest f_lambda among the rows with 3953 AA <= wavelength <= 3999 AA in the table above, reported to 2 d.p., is 23.16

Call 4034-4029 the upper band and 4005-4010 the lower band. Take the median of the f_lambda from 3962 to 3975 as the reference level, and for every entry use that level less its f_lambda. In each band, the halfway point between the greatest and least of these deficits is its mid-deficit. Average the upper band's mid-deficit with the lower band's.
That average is -12.9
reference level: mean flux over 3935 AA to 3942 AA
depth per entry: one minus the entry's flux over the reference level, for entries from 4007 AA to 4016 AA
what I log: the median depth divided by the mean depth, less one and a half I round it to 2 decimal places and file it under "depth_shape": -0.49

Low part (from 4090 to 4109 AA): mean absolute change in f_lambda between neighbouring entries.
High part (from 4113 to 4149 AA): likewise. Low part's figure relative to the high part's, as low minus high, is 0.5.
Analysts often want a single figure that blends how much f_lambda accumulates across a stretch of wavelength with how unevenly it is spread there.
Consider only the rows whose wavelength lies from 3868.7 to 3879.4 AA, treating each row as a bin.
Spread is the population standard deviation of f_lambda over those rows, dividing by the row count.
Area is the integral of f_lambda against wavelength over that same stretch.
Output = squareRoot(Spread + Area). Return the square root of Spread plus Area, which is 13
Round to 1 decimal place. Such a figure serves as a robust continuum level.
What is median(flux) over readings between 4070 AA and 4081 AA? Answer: 22.7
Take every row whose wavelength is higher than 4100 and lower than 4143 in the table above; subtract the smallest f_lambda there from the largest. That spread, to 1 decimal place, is 7.8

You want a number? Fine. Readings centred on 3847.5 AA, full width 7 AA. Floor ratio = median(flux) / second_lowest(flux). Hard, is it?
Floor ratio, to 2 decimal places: 1.01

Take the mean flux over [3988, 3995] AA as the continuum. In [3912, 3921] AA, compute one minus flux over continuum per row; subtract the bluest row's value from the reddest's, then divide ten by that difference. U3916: 56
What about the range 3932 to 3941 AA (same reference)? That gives -26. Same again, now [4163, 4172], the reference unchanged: 95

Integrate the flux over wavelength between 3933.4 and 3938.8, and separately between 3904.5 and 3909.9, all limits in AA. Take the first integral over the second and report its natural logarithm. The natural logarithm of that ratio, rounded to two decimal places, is -1.11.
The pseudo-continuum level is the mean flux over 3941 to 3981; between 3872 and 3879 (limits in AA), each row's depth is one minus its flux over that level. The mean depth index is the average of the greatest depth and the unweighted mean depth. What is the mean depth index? -0.02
